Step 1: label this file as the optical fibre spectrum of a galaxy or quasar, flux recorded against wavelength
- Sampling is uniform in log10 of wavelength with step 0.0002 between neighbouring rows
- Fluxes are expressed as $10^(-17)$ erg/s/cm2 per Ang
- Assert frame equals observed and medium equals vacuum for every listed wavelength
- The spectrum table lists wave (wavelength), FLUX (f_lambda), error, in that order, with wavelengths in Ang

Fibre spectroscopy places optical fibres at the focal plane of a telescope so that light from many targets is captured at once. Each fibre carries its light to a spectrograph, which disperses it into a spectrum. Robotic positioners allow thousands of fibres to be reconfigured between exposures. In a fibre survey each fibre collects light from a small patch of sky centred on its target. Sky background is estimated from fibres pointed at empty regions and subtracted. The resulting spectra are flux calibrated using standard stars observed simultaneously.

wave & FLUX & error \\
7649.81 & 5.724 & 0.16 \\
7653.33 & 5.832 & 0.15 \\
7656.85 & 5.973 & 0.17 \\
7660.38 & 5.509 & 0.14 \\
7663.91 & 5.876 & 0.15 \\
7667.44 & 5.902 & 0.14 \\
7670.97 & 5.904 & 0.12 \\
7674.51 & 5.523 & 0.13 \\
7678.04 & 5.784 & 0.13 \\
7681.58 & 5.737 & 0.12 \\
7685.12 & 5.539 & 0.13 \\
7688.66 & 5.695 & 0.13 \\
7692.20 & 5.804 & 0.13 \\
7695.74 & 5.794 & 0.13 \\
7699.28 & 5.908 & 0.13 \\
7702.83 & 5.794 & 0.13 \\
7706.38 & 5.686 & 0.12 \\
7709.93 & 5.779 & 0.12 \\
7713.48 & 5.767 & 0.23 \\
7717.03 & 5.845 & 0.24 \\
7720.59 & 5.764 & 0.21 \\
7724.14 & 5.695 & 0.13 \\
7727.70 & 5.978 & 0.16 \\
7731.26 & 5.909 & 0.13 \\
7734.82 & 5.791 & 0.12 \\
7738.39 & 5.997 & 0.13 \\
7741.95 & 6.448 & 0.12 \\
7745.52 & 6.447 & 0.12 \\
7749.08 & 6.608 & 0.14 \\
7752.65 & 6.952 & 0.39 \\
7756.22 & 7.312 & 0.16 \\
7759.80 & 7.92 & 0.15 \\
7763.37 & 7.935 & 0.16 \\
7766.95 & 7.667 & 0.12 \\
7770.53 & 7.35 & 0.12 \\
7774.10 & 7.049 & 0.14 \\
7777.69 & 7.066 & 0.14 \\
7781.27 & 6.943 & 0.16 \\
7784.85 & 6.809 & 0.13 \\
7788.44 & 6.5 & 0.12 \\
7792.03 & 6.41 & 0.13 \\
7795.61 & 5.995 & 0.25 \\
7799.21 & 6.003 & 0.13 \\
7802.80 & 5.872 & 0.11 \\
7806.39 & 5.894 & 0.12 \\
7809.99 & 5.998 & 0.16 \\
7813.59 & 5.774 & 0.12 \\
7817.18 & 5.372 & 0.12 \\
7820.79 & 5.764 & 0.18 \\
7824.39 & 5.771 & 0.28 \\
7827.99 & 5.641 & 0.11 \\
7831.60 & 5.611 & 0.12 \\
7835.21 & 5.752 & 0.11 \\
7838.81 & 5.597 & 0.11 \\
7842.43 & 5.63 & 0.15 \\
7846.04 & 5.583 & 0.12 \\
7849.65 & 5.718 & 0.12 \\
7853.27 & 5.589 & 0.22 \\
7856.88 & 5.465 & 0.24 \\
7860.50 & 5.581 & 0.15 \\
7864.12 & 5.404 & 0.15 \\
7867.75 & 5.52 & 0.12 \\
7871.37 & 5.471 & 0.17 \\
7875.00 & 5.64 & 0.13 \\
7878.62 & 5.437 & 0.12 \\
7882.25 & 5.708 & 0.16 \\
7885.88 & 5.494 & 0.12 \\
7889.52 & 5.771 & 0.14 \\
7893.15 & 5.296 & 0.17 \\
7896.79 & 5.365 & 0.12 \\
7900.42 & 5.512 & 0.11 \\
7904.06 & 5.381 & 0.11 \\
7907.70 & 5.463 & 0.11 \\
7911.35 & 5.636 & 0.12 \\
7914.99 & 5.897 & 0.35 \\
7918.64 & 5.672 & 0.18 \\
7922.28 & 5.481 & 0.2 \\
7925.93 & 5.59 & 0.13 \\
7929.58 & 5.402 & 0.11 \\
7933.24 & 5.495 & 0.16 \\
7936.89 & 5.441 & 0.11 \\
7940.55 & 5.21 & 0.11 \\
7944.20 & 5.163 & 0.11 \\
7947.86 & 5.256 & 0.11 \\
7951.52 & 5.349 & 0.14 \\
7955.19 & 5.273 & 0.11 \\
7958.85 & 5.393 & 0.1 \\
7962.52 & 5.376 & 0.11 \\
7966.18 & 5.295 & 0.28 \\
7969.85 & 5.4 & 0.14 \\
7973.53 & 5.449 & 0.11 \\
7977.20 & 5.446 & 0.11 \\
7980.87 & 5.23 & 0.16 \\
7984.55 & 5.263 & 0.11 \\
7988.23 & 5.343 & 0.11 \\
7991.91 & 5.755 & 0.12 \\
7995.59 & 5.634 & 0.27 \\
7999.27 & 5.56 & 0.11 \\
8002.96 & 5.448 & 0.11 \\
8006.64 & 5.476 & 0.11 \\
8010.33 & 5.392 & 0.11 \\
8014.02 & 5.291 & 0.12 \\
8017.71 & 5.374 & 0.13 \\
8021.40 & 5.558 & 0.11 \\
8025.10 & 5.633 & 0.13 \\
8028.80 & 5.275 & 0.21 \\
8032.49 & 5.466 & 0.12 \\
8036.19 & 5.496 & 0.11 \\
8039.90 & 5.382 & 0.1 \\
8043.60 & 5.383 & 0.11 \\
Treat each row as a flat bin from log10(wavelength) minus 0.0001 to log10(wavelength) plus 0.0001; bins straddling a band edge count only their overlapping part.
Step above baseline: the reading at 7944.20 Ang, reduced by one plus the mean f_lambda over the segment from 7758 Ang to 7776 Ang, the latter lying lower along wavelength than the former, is -3.4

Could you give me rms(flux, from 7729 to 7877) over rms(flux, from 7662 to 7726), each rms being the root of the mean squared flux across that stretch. 1.08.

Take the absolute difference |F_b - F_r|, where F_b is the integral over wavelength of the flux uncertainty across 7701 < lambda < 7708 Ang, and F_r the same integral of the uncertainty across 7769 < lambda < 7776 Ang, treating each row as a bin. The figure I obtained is 0.0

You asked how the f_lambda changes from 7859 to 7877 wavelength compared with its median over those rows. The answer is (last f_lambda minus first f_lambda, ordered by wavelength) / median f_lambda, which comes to 0.011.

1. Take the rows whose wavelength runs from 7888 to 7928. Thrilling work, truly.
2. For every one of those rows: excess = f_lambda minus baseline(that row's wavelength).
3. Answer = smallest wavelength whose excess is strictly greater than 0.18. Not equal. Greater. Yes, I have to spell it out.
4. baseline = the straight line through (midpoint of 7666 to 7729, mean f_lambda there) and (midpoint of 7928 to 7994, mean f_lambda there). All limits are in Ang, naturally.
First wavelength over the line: 7889.52 Ang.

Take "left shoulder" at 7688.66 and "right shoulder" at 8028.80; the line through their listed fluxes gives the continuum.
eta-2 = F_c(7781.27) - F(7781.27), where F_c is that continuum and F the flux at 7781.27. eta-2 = -1.4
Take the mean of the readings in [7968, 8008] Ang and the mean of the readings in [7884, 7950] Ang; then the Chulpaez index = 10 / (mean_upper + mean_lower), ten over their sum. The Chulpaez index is 0.915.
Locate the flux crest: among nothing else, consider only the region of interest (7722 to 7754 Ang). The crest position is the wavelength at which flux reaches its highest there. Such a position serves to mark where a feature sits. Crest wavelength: 7752.65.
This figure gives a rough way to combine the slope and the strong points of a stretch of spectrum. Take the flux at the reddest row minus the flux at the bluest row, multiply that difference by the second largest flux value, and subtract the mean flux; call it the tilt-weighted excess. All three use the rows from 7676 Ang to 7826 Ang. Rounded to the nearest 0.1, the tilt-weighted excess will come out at -6.3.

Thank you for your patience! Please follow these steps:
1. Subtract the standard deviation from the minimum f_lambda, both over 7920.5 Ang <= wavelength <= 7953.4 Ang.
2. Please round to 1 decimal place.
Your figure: 5.0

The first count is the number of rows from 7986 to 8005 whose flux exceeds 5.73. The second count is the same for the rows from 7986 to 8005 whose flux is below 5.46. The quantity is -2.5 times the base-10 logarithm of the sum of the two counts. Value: -1.19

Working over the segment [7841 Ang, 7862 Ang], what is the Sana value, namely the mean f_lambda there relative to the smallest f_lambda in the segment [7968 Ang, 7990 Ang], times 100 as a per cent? 107.0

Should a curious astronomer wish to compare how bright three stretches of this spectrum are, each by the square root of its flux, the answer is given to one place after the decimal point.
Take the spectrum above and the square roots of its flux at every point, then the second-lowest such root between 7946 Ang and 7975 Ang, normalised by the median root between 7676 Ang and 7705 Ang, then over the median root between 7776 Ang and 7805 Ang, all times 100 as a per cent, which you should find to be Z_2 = 37.6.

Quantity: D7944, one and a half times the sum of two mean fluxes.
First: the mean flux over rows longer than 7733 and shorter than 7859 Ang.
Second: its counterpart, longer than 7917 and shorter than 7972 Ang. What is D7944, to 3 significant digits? 17.5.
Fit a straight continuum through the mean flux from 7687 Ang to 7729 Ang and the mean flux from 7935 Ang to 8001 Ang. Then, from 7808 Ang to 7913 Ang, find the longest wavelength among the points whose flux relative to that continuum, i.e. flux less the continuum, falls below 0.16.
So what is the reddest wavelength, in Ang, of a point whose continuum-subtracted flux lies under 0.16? 7907.70 Ang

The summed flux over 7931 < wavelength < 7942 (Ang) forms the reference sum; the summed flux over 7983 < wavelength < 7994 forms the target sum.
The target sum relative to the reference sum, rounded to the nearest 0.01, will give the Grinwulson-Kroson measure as 1.01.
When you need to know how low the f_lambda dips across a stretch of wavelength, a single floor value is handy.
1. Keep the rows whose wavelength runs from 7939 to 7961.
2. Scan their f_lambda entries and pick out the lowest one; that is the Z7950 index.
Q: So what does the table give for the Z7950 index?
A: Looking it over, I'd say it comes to 5.163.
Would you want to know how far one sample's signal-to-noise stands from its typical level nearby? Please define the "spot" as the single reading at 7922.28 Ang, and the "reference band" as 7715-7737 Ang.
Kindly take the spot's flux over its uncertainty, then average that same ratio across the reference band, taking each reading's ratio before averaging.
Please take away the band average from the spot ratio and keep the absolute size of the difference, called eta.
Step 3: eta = 10.4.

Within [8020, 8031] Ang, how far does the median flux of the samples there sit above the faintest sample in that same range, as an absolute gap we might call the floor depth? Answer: 0.28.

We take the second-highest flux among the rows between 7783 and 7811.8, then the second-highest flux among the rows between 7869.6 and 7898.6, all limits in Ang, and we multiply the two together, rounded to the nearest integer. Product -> 37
